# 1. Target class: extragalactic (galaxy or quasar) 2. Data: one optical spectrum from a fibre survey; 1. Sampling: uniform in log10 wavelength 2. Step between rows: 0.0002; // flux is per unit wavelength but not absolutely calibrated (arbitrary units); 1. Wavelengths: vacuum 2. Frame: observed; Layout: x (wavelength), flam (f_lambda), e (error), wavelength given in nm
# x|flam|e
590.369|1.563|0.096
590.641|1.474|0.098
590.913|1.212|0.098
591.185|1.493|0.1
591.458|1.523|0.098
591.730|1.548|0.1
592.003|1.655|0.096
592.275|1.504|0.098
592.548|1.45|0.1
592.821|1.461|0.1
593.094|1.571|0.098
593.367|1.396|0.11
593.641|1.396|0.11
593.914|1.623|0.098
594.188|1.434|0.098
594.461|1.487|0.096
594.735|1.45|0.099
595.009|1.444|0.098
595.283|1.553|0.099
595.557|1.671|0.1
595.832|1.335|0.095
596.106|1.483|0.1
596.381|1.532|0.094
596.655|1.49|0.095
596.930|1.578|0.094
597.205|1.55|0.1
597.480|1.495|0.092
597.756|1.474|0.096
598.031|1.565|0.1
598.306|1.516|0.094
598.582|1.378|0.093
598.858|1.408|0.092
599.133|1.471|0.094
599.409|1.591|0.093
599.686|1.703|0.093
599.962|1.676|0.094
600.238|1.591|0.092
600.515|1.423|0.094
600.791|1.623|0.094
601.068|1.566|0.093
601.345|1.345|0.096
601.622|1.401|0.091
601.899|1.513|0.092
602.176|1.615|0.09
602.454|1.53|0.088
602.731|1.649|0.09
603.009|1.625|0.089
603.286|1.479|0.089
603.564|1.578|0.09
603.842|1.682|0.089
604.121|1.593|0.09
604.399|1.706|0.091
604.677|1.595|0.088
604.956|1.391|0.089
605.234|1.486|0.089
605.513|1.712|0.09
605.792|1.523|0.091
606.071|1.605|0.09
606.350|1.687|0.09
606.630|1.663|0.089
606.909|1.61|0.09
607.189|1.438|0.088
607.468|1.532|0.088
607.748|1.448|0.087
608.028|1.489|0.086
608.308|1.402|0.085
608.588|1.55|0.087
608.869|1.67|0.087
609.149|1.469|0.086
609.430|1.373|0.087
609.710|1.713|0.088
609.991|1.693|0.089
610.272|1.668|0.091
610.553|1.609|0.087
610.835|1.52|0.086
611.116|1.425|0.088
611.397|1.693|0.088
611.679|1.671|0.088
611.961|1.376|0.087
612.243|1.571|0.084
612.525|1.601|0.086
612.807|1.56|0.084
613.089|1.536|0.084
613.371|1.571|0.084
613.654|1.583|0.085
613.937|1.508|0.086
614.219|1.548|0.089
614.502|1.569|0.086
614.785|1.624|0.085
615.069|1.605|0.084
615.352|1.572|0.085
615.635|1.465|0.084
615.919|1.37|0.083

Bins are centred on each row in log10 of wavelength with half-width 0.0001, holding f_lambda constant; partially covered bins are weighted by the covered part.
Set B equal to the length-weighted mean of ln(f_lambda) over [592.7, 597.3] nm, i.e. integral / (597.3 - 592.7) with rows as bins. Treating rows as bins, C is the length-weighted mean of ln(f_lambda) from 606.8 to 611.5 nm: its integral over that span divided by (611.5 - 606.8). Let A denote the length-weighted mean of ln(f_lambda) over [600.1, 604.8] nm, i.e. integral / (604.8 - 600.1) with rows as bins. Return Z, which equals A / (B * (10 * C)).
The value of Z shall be 0.25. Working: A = 0.442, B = 0.402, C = 0.43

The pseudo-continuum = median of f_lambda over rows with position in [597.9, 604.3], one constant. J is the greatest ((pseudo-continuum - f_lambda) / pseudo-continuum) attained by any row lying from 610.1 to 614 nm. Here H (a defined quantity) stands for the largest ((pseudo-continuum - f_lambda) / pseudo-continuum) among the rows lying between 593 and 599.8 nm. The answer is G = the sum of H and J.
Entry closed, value 0.27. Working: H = 0.148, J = 0.121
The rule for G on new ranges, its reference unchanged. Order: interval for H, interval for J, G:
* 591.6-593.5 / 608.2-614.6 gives 0.23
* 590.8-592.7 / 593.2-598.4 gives 0.37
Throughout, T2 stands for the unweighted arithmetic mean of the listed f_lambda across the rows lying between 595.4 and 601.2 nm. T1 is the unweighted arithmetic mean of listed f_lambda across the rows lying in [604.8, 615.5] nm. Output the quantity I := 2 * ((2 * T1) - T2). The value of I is 3.2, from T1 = 1.56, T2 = 1.53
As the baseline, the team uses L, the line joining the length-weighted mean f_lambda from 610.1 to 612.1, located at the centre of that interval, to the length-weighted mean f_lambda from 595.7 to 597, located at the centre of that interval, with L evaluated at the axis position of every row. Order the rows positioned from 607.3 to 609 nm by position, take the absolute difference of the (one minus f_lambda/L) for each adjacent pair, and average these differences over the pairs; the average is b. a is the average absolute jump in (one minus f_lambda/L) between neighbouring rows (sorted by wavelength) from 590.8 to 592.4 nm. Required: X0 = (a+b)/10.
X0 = 0.014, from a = 0.08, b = 0.062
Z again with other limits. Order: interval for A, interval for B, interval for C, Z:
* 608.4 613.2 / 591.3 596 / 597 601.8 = 0.27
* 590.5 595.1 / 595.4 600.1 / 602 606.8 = 0.20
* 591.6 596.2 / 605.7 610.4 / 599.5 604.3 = 0.20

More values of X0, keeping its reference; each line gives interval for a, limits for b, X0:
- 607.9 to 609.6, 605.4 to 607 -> 0.014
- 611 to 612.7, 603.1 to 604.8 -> 0.017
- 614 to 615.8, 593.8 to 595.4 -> 0.008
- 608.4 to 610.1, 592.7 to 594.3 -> 0.020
